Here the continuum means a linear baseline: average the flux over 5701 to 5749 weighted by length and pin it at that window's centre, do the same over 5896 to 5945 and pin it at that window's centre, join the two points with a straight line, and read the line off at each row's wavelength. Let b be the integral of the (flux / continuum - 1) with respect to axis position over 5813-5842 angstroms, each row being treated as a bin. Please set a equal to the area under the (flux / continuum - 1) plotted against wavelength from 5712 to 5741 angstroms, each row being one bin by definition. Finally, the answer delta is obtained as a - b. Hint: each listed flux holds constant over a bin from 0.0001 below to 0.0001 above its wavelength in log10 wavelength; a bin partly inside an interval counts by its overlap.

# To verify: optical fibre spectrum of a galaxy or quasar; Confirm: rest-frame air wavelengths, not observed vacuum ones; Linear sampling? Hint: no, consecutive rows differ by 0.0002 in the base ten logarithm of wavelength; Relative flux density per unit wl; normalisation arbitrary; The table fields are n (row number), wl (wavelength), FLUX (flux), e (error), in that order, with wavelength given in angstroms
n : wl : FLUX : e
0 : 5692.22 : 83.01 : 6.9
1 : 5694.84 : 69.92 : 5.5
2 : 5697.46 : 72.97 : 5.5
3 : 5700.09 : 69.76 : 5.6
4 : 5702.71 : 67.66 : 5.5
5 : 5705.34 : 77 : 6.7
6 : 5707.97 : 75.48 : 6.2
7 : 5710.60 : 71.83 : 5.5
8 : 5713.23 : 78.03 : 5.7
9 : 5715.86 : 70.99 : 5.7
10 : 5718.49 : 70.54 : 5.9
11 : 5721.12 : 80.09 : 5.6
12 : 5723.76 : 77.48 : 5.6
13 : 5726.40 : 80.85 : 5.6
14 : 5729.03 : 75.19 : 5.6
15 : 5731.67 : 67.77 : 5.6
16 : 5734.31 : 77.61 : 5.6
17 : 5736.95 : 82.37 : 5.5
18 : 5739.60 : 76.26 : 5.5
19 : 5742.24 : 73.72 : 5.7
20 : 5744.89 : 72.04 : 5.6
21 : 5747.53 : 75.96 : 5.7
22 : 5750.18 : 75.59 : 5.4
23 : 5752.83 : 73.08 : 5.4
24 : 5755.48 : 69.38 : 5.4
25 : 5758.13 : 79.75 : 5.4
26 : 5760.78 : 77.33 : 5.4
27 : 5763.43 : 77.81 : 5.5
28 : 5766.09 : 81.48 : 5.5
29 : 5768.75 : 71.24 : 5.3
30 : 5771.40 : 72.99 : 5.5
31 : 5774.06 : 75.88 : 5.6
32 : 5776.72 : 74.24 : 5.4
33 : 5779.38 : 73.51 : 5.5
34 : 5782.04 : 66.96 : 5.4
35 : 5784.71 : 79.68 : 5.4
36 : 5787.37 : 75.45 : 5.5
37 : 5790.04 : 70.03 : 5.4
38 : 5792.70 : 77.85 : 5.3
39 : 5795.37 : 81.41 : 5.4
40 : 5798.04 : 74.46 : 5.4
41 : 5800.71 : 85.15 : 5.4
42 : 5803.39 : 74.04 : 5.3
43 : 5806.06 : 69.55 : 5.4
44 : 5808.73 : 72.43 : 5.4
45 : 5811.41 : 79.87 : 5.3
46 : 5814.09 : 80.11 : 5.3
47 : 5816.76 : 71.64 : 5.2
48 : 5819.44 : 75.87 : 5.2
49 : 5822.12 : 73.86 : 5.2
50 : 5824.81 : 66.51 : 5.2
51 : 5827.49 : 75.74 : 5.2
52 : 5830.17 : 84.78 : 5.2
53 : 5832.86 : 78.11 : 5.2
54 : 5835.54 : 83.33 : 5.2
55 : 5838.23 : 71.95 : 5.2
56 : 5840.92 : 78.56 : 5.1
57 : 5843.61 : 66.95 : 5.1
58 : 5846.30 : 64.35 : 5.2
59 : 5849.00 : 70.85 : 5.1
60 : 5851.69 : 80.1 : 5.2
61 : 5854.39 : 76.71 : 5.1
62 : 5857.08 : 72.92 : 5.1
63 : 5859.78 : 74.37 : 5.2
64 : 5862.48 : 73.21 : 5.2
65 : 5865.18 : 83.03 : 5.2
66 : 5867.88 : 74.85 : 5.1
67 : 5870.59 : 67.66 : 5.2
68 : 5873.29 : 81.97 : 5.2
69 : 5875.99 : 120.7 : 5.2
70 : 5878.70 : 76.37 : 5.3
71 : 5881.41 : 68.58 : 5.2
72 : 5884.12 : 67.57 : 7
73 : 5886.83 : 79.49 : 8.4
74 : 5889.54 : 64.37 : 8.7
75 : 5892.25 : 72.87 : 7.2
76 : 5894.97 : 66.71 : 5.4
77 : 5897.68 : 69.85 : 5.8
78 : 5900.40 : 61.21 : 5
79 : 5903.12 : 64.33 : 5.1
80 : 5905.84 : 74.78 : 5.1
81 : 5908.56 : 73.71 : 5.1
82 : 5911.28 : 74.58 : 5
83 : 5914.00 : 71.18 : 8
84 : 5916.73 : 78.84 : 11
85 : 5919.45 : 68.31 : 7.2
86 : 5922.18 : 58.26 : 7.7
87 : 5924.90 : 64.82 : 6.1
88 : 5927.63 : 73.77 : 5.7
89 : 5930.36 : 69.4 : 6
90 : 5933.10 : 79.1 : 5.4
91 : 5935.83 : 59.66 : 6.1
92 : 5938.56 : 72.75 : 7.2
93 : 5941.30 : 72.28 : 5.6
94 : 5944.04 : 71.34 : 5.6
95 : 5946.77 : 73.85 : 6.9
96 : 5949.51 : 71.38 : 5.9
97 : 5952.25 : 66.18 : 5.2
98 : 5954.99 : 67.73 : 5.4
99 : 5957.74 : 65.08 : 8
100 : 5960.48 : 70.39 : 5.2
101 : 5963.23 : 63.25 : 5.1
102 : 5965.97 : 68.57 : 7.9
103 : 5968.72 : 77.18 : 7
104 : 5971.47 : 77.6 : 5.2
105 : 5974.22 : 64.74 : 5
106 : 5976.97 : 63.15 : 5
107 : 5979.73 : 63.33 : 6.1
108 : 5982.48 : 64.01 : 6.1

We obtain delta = -1.2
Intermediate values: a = 0.4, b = 1.6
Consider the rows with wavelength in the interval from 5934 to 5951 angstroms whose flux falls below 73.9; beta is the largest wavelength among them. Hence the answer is 5949.51 angstroms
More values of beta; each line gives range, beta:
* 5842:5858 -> 5857.08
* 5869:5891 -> 5889.54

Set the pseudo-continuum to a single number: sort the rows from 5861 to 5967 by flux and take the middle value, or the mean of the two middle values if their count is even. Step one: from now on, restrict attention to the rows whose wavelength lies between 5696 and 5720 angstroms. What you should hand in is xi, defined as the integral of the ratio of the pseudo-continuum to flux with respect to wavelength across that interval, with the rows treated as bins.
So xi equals 23.5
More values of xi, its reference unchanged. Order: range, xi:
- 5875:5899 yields 23.3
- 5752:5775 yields 21.7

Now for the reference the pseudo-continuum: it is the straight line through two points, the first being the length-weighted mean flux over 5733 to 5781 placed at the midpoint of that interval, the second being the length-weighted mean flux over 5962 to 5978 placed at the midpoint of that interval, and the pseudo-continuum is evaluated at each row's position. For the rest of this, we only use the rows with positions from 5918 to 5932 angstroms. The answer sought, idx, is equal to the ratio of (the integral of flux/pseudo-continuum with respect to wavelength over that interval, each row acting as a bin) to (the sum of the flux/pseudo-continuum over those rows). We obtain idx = 2.81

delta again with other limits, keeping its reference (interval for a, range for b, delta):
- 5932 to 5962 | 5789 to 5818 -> -1.0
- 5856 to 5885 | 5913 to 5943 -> 2.9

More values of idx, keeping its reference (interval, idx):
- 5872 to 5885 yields 2.62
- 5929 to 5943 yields 2.80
